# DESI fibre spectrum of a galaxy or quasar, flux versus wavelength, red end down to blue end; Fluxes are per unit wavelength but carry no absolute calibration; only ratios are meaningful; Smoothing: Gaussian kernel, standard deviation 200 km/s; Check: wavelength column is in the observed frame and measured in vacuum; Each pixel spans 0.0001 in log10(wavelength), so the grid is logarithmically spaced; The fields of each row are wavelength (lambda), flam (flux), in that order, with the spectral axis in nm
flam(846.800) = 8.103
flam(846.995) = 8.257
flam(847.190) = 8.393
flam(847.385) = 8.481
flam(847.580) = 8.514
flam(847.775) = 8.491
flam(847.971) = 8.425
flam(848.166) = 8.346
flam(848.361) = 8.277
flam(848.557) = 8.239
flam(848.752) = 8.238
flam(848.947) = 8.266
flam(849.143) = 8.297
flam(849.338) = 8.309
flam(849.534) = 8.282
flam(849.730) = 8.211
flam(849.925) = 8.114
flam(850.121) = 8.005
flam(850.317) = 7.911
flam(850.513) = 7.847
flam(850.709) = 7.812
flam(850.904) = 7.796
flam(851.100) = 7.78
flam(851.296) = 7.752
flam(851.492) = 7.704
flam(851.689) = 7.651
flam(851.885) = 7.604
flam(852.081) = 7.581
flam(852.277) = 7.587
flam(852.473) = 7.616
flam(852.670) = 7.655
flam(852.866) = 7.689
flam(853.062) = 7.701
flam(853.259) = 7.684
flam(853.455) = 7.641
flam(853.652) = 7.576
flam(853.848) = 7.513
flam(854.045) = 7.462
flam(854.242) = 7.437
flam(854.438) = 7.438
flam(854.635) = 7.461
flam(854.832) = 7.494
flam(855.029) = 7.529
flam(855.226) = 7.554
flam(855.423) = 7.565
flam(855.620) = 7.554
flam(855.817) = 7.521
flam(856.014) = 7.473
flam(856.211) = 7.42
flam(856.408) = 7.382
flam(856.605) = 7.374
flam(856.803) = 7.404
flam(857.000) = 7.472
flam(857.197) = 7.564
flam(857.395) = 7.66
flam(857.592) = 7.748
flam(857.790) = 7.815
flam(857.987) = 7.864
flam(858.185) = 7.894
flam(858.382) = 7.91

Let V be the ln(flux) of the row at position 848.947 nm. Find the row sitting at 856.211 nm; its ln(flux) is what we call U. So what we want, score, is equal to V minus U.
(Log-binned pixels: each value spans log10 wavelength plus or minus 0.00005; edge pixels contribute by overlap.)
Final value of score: 0.11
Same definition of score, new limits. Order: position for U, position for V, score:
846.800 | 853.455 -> -0.06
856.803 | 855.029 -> 0.02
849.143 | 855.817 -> -0.10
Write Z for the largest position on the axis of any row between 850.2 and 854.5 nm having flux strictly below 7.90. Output 854.438 nm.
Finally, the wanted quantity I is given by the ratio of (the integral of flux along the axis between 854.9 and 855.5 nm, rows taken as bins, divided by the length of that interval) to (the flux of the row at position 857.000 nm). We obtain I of 1.01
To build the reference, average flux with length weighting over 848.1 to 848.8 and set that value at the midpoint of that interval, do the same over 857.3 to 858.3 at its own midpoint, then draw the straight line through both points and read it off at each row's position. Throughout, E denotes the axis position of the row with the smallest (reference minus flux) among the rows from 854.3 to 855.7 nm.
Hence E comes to 855.423 nm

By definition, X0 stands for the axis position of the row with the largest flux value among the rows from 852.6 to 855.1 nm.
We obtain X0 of 853.062 nm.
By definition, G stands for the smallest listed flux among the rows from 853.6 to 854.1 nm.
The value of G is 7.462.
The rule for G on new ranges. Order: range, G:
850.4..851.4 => 7.752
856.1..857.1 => 7.374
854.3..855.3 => 7.438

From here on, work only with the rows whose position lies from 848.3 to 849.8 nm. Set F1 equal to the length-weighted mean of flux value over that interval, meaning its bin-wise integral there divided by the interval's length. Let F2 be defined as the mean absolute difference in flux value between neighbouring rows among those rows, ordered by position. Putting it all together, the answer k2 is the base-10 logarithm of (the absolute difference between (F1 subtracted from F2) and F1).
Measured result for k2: 1.22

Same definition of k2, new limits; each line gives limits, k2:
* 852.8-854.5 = 1.18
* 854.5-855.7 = 1.18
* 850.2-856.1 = 1.18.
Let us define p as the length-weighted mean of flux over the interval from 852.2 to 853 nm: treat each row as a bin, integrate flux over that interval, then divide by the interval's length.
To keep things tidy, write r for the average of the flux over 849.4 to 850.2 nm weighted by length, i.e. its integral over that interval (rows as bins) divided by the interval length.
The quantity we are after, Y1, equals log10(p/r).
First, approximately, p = 7.6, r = 8.16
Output -0.028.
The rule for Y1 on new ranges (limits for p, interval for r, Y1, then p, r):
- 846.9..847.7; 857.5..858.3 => 0.031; 8.4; 7.83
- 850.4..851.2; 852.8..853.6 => 0.008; 7.8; 7.67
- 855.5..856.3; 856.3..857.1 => 0.005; 7.5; 7.41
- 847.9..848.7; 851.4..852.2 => 0.037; 8.3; 7.63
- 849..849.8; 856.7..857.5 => 0.041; 8.3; 7.52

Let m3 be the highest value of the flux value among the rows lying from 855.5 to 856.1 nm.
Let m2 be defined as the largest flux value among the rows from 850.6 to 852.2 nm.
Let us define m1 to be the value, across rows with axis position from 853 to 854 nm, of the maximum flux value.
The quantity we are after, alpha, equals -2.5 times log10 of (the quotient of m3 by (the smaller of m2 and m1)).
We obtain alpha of 0.021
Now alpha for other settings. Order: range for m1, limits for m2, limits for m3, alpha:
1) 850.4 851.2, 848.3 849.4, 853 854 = 0.020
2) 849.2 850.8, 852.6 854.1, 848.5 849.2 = -0.081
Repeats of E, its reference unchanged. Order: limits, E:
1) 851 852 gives 851.100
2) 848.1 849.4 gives 849.338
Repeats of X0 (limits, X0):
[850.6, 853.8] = 850.709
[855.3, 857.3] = 855.423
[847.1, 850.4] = 847.580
